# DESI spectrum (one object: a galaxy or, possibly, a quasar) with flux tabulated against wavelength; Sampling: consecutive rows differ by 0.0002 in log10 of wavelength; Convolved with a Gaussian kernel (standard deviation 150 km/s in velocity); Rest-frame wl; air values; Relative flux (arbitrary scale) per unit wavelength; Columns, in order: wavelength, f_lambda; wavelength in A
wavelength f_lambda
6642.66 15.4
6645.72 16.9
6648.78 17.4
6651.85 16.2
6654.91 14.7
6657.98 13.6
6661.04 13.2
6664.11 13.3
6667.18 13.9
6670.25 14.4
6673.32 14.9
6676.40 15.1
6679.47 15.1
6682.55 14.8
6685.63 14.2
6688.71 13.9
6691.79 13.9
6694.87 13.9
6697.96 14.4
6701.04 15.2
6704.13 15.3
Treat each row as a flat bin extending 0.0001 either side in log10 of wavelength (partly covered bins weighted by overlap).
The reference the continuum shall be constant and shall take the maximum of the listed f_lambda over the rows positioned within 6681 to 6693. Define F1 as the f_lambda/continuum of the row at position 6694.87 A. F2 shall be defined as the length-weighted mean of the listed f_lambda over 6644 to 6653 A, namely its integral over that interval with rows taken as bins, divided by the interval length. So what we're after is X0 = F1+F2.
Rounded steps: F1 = 0.94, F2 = 16.8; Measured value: 17.8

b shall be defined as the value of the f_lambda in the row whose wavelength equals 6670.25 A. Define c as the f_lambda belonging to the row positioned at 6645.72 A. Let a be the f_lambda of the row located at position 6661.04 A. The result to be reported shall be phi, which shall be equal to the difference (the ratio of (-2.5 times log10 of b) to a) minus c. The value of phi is -17.1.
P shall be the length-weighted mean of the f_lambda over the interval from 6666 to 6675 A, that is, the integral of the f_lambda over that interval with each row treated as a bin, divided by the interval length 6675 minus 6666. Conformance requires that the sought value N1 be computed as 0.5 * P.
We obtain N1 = 7.21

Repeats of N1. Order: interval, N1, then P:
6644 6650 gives 8.54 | 17.1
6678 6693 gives 7.19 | 14.4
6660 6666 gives 6.64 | 13.3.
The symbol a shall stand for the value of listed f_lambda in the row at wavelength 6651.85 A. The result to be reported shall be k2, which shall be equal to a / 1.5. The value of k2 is 10.8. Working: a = 16.2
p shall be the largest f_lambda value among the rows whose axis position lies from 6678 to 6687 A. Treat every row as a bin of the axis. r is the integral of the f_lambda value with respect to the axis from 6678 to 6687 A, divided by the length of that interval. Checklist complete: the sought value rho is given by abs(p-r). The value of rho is 0.4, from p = 15.1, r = 14.7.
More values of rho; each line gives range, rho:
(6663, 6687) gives 0.6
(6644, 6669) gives 2.5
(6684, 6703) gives 0.9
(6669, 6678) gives 0.3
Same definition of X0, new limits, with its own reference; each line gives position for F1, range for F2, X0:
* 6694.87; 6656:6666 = 14.4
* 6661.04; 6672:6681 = 15.9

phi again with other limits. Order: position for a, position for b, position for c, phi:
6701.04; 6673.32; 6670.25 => -14.6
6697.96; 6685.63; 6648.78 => -17.6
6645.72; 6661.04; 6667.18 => -14.1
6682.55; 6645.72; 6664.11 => -13.5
